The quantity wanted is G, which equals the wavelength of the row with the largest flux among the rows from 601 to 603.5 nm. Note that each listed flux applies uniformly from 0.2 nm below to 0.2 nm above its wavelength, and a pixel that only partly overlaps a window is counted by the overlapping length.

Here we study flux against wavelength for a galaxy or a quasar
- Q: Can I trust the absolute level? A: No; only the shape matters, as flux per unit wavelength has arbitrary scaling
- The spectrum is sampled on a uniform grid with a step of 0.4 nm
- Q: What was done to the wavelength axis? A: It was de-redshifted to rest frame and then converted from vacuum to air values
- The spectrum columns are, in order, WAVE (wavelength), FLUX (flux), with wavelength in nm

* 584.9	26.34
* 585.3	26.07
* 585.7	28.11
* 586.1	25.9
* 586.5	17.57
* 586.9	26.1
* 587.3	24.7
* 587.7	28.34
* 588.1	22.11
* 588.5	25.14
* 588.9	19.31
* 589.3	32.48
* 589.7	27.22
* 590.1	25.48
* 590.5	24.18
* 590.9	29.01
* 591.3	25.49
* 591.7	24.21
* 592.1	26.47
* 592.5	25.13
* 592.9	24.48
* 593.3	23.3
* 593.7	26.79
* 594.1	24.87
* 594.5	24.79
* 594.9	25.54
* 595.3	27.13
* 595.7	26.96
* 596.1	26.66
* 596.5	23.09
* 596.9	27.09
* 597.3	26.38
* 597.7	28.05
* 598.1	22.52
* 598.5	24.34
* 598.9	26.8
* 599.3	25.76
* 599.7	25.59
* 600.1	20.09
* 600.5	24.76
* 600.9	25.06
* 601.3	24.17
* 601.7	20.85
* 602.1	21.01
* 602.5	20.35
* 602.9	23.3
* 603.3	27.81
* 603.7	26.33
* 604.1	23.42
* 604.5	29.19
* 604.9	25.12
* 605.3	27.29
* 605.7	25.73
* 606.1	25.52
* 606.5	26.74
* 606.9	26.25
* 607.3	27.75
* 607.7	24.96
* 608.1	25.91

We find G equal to 603.3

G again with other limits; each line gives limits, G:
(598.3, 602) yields 598.9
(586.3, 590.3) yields 589.3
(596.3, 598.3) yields 597.7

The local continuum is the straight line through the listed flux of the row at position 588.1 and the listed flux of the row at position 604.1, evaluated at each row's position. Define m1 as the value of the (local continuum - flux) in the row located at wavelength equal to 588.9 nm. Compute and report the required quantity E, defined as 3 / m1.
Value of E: 1.0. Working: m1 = 2.9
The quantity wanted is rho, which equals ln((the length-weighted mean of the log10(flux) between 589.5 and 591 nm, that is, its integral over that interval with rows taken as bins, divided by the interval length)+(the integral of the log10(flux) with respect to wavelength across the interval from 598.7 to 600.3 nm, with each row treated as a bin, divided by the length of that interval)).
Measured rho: 1.03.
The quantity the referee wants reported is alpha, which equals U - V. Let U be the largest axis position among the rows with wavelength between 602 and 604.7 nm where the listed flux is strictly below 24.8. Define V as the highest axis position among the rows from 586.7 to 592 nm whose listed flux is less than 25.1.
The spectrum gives 12.40 nm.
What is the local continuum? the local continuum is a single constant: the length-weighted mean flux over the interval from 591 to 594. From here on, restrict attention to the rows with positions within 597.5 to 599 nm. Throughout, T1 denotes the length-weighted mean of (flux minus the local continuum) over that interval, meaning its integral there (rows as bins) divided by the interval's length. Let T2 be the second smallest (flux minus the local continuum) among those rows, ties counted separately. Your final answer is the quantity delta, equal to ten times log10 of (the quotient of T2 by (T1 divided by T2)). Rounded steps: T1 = 0.1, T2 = -0.9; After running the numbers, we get 10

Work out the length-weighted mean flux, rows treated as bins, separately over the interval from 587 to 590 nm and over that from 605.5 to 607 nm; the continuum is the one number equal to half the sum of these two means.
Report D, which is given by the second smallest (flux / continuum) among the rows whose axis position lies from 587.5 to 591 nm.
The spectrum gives 0.86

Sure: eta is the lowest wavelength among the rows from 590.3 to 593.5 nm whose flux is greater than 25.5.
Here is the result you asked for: 590.9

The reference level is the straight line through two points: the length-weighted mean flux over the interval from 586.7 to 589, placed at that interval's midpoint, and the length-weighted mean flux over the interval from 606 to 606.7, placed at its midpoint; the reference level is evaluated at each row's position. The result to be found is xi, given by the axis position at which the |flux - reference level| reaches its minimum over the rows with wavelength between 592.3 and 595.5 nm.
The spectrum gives 592.5 nm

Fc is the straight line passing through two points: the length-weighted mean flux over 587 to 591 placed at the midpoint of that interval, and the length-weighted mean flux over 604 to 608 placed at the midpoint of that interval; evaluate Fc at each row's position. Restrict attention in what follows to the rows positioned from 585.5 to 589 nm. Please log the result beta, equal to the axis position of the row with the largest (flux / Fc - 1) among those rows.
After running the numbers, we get 587.7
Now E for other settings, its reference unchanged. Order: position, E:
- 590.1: -0.9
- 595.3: -0.7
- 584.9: -0.7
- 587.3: -1.1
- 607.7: -2.4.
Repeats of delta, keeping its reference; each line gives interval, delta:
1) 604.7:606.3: -9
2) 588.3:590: -18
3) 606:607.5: -1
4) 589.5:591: -13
